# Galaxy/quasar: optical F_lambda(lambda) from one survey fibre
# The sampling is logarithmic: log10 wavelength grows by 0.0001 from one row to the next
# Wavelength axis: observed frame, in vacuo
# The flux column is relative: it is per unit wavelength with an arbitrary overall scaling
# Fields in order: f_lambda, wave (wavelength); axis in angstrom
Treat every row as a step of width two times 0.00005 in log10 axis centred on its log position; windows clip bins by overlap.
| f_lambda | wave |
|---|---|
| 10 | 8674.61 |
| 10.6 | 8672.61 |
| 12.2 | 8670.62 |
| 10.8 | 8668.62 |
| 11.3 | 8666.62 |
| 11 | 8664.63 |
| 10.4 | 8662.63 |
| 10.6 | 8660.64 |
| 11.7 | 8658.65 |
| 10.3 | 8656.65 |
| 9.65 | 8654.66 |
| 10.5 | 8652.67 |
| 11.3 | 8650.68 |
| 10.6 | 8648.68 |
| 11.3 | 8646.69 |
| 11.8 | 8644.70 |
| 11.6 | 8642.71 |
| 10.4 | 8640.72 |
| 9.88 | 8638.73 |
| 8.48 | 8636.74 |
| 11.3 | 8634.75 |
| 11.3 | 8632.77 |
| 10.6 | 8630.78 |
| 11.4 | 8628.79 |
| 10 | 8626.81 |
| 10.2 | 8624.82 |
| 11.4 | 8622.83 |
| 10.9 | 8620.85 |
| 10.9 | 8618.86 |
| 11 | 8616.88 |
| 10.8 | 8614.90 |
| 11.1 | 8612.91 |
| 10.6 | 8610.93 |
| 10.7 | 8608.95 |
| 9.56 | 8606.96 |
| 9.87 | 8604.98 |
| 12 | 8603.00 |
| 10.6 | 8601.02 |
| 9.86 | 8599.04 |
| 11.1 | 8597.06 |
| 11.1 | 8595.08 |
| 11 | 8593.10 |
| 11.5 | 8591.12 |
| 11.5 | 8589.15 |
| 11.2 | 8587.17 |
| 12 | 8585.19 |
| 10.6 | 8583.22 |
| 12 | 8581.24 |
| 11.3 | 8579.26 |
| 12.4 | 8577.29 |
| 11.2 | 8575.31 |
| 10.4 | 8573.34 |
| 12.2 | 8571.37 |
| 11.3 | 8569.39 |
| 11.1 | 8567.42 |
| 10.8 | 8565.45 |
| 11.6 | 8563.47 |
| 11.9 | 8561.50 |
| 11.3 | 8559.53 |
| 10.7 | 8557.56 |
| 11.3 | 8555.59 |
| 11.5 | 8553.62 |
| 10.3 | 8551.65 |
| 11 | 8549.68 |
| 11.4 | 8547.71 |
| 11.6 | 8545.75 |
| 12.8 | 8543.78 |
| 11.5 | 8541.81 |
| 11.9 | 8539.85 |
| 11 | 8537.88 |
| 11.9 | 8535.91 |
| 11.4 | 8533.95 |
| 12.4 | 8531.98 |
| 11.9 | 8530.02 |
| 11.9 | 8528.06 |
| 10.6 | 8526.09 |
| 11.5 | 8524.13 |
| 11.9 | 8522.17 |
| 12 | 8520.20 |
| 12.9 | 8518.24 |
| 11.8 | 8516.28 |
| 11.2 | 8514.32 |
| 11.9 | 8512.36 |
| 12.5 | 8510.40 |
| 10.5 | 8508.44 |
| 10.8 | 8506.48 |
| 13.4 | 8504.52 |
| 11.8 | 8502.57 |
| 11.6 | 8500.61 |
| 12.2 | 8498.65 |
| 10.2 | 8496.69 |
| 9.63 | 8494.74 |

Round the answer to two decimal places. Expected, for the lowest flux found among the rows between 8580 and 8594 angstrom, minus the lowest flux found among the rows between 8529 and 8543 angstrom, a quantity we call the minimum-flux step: -0.40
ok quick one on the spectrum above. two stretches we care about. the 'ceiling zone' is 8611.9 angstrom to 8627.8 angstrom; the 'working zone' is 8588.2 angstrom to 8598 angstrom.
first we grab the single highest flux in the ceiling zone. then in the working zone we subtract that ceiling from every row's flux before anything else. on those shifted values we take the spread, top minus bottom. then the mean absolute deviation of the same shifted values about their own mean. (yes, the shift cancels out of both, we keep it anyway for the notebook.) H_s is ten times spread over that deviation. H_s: 24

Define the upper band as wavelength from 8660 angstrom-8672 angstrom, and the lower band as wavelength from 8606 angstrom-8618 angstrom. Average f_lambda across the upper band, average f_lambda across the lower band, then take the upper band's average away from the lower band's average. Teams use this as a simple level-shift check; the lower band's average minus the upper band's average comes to -0.42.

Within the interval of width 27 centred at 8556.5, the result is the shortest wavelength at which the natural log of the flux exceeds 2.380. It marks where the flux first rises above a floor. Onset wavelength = 8543.78 angstrom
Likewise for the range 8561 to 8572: 8561.50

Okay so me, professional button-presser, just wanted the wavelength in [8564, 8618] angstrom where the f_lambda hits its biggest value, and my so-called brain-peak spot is 8577.29 angstrom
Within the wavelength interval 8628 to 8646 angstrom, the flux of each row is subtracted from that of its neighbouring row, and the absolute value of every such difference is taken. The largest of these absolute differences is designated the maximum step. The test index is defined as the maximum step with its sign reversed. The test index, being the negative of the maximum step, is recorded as -2.82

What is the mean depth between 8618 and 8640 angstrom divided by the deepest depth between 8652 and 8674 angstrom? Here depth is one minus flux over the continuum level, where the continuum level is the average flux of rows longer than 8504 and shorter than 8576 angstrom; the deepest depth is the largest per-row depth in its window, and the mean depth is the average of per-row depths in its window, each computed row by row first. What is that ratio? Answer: 0.51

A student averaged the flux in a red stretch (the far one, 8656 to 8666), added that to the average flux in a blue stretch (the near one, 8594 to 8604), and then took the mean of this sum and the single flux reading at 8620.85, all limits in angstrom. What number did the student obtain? 16.3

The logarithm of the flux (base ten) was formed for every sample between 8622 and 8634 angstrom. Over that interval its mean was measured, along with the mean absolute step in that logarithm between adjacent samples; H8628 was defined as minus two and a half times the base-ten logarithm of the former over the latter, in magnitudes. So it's -3.69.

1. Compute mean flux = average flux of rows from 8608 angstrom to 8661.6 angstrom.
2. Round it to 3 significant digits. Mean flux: 10.8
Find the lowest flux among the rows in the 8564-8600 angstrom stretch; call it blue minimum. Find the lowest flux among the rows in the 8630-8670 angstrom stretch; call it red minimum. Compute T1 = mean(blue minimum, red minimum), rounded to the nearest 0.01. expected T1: 9.17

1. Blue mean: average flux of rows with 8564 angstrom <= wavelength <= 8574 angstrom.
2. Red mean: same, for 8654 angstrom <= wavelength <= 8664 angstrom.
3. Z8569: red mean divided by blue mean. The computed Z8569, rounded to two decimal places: 0.94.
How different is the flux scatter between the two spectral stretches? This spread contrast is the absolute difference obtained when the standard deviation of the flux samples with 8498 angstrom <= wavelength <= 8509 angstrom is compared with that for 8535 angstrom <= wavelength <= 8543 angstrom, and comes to 0.6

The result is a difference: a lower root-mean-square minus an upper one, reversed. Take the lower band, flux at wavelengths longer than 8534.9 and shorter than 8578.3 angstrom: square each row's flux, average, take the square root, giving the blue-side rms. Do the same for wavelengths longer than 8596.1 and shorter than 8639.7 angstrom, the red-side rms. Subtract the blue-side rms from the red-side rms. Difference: -0.79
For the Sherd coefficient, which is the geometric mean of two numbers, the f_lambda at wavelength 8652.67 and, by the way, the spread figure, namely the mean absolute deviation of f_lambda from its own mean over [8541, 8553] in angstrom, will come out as 2.37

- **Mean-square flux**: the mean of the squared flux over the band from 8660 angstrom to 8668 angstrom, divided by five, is 23.5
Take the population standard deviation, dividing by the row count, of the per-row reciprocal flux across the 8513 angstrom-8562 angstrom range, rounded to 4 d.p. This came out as 0.0045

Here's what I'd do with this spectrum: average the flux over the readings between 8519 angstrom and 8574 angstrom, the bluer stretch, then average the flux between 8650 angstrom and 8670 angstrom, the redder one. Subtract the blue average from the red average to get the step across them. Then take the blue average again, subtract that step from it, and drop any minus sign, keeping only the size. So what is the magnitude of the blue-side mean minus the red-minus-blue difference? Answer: 12.2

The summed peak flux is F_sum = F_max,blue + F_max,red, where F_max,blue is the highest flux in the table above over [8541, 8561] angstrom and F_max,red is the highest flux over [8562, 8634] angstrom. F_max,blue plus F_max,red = 25.2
